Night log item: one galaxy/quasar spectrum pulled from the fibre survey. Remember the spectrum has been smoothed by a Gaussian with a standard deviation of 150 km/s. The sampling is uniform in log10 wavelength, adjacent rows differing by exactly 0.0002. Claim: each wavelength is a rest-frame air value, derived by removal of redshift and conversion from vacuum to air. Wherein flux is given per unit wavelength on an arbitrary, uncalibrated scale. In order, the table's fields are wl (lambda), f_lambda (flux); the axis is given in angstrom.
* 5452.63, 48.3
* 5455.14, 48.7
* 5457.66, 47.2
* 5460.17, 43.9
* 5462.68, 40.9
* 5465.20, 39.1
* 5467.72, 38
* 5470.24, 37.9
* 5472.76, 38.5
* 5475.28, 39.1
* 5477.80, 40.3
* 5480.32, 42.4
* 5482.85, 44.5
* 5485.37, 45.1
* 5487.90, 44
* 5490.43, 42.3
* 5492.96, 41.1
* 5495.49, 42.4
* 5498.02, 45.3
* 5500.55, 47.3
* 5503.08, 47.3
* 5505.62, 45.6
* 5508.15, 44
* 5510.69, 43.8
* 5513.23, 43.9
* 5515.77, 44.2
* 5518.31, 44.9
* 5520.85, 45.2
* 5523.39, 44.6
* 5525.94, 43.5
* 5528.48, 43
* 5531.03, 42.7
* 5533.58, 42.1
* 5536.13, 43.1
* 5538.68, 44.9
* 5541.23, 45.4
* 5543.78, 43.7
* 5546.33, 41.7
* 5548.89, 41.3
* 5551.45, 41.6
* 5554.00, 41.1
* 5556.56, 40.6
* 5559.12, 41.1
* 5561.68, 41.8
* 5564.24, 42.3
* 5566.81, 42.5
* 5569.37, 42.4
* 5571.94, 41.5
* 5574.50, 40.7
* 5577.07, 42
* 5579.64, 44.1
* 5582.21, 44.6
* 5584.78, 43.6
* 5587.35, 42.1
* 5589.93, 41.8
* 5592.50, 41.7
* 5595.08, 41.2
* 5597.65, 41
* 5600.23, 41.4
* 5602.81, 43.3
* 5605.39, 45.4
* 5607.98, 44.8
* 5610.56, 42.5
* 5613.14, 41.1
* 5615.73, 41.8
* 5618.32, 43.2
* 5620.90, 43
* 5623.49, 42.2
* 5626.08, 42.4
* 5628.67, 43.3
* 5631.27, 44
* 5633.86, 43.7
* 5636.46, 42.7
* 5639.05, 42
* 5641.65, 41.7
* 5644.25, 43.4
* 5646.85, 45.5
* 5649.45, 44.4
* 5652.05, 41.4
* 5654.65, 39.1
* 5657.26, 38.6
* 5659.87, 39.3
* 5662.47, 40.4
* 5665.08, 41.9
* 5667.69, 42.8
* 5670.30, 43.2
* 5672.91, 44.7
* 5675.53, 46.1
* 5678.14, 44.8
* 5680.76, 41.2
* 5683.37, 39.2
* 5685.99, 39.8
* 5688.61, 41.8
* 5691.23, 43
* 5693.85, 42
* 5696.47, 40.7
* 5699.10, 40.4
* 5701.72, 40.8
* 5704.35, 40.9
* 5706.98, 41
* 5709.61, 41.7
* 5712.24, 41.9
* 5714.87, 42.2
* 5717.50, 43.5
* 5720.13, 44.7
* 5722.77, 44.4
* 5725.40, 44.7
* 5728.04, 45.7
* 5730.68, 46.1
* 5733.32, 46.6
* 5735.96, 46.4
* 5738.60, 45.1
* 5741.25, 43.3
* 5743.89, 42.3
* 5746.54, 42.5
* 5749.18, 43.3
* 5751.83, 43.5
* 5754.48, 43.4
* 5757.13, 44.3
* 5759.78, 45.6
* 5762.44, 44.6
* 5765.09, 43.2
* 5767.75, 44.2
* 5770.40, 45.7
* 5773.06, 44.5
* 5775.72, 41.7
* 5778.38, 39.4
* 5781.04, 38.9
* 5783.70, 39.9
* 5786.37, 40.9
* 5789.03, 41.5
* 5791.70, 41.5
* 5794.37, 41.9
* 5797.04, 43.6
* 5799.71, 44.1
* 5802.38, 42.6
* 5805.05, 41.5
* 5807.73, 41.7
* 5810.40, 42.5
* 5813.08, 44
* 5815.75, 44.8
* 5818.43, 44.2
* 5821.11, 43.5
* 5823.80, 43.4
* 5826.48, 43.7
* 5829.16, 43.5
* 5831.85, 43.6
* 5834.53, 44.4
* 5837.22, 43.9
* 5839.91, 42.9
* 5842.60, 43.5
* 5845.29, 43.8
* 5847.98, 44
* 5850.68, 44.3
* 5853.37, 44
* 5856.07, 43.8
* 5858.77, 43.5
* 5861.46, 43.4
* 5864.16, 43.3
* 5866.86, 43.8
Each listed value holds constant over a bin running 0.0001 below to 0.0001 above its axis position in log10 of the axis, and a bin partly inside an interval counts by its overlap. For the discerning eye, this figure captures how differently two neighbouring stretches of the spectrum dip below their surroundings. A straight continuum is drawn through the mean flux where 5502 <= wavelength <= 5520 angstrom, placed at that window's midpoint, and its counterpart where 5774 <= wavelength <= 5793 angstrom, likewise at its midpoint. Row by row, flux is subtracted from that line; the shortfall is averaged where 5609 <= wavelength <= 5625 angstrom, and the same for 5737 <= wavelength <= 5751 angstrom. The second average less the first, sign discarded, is 3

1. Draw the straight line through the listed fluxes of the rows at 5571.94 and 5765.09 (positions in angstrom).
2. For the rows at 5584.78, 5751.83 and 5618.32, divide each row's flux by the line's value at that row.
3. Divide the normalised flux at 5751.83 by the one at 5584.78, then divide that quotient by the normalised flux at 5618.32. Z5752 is 0.93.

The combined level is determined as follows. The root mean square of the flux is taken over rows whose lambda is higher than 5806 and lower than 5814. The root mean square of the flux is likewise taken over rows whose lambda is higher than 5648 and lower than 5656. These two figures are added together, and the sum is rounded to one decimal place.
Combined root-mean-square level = 84.4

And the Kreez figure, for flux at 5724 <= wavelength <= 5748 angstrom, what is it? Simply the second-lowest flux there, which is 42.5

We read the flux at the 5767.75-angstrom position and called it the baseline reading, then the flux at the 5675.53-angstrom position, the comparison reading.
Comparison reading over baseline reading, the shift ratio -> 1.04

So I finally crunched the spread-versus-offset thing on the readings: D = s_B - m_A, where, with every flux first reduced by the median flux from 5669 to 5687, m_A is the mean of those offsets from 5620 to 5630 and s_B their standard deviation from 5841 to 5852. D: 0.8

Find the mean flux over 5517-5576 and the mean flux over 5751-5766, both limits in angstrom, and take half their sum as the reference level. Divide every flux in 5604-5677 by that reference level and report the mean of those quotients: 0.983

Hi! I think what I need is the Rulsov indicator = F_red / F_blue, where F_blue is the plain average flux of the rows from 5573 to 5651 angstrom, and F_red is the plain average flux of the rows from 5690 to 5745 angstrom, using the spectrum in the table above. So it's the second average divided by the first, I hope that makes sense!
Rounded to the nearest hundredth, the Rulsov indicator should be 1.01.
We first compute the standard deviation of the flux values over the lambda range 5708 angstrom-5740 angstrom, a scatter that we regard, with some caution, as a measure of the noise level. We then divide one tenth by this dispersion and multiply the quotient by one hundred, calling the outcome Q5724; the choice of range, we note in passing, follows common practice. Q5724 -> 6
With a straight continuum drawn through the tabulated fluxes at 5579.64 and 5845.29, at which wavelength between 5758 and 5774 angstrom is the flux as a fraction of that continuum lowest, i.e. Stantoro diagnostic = 5765.09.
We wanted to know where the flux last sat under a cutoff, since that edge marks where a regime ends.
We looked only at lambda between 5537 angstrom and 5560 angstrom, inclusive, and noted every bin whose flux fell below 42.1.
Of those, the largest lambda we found 5559.12 angstrom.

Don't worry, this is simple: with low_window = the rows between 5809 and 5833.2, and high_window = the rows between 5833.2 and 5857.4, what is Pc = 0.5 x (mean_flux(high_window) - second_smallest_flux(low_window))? 0.22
